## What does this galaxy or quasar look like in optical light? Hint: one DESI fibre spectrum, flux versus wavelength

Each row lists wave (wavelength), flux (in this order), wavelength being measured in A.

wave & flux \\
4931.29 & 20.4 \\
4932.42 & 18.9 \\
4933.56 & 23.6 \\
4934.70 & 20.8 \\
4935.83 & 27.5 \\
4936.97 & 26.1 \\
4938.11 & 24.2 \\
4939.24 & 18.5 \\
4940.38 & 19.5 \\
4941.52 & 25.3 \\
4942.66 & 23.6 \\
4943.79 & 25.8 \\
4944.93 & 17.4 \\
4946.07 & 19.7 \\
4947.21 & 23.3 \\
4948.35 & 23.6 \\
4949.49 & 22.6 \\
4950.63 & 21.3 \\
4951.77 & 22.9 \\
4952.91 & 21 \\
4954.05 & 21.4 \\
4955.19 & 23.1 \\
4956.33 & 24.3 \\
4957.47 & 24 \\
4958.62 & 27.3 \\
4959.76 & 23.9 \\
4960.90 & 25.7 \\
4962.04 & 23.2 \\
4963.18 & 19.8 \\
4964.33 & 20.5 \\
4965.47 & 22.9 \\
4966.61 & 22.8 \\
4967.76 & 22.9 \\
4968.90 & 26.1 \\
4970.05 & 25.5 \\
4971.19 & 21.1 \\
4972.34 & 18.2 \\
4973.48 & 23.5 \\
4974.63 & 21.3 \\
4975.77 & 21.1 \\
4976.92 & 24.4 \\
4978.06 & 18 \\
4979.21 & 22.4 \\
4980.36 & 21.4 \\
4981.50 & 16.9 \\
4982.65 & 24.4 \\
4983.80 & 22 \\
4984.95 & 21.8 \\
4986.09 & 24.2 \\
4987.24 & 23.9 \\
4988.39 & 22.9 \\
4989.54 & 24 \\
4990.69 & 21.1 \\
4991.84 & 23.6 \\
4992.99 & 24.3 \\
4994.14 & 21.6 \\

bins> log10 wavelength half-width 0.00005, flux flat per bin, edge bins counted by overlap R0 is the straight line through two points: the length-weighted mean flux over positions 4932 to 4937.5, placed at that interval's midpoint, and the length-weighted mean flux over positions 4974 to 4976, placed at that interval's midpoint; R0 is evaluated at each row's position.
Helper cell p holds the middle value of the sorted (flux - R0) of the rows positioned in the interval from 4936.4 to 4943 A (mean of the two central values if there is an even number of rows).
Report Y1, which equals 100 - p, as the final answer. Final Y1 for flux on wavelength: 99.3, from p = 0.7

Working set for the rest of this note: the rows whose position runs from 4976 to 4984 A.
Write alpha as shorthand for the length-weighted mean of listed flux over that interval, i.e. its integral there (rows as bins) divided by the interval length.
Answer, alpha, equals 21.3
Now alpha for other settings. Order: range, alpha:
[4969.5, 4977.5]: 22.2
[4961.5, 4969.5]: 22.6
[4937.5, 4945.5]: 22.1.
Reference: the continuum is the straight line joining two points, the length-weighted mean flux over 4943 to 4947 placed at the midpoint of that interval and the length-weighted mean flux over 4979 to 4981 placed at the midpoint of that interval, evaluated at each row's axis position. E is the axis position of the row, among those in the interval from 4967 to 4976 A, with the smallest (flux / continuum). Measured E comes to 4972.34 A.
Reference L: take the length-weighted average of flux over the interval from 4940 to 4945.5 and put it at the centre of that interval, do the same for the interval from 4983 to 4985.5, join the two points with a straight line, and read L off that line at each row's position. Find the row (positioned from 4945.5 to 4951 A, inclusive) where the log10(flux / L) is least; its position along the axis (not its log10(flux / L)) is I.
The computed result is 4946.07 A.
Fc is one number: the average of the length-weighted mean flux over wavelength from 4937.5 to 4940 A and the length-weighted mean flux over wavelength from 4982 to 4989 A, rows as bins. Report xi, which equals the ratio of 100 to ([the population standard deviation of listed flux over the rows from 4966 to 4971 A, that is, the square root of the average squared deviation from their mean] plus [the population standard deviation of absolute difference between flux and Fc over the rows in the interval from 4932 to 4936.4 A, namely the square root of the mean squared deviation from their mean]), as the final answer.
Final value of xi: 32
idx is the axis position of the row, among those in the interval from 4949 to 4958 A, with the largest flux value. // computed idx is 4956.33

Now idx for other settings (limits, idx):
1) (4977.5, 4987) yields 4982.65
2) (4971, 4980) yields 4976.92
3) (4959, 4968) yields 4960.90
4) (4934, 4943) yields 4935.83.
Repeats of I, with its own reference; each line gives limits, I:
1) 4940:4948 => 4944.93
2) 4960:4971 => 4963.18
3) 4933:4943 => 4939.24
